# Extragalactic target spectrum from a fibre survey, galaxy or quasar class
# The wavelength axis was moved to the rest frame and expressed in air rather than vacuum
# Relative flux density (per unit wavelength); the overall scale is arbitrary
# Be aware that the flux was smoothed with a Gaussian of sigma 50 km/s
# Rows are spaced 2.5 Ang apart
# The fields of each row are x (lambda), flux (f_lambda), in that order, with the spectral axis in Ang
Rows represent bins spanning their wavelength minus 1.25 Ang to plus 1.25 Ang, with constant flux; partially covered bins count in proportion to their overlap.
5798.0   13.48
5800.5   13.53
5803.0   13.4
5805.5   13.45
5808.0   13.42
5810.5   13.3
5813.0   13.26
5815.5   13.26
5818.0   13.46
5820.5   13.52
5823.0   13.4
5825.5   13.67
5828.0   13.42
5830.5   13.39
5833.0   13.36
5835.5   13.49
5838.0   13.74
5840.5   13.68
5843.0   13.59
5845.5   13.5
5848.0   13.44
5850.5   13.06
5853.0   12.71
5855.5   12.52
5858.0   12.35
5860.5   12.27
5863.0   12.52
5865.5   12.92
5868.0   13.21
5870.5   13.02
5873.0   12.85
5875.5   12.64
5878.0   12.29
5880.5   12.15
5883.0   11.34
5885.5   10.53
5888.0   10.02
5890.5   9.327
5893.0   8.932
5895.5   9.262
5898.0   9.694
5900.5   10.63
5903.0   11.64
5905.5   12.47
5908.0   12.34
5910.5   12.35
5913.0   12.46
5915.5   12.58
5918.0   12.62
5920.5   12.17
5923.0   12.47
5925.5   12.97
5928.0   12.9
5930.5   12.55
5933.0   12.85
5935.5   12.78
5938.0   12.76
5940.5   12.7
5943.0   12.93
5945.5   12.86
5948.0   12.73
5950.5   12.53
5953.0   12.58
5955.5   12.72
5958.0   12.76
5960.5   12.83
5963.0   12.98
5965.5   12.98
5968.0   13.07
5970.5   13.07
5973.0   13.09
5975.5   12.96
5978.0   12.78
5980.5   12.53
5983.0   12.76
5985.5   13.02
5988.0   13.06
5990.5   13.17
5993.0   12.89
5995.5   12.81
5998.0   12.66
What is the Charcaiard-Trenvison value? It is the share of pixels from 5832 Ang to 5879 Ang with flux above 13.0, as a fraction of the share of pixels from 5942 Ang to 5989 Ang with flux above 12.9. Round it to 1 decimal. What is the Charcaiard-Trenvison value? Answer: 1.1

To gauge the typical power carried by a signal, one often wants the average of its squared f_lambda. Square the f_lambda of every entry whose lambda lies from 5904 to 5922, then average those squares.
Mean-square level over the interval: 154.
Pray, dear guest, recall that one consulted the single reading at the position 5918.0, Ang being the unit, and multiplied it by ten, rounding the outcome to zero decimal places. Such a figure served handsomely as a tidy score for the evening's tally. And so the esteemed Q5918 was 126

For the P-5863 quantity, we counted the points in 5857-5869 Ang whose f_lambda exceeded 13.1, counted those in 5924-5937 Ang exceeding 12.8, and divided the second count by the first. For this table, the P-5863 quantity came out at 3.0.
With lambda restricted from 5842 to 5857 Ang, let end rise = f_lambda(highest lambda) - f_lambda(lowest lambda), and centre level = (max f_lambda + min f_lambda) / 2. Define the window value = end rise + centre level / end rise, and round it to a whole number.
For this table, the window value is -13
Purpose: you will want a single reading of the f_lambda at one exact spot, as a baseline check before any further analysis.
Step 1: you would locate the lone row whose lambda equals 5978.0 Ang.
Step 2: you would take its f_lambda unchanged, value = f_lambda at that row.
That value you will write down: 12.78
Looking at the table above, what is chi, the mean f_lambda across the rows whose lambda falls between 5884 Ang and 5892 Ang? 10.0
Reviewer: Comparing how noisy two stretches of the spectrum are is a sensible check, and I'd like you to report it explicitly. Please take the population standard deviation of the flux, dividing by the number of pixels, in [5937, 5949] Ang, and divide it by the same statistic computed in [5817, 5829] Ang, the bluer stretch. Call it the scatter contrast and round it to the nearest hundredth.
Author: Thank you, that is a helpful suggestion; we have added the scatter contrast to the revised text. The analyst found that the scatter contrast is 0.89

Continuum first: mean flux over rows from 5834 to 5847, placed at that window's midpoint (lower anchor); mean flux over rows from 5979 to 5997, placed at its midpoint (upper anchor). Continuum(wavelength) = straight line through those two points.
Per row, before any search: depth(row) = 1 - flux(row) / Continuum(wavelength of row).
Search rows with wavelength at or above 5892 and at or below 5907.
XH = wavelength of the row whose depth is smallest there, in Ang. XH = 5905.5 Ang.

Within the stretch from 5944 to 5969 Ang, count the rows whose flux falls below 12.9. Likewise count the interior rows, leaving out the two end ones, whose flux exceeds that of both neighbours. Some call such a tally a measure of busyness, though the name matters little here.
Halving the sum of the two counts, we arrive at 3.5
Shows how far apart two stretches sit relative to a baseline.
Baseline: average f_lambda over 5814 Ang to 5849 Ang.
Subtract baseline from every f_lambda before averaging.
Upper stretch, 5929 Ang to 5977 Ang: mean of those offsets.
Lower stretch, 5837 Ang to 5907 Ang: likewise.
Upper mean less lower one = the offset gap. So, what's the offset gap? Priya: 0.82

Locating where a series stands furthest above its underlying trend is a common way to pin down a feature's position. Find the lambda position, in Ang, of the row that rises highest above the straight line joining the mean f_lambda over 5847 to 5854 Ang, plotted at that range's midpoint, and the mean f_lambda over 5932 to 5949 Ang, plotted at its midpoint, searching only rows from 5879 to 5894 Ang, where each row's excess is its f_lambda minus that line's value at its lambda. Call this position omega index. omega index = 5880.5 Ang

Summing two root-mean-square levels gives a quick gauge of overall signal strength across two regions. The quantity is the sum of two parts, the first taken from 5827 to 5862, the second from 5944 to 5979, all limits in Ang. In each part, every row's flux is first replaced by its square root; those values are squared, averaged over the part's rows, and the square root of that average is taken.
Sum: 7.22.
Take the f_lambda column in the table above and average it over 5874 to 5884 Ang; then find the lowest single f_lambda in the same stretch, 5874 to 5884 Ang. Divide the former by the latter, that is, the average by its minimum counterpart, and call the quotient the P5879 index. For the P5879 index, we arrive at 1.07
